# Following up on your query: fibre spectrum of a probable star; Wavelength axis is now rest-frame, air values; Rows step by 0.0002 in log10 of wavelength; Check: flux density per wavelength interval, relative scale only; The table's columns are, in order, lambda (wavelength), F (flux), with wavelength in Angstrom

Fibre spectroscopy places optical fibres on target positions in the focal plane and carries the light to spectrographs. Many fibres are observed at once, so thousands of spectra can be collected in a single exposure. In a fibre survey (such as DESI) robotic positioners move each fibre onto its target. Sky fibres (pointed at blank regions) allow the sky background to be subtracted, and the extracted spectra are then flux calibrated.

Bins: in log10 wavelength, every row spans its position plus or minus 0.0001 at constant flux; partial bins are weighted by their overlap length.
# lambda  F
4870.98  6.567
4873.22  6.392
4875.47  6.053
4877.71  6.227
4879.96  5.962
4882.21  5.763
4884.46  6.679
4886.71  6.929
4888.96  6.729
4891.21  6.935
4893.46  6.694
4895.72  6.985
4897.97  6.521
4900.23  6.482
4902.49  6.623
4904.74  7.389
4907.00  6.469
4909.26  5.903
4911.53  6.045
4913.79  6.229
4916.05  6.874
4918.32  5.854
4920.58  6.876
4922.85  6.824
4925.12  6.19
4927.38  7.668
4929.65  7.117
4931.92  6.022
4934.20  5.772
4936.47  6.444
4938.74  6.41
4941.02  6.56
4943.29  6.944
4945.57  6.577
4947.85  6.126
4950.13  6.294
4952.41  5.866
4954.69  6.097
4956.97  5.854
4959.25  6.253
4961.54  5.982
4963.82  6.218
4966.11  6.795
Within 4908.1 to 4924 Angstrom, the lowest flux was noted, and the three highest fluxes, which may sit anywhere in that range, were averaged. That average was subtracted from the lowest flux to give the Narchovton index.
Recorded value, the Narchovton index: -1.0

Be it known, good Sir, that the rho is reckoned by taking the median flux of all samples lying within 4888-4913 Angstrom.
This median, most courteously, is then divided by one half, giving 13.2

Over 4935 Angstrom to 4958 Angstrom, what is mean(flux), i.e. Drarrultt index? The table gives 6.3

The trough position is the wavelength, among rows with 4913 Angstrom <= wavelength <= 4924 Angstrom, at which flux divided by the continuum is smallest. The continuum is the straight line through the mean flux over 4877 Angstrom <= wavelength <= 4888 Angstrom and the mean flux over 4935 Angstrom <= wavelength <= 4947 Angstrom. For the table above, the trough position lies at 4918.32 Angstrom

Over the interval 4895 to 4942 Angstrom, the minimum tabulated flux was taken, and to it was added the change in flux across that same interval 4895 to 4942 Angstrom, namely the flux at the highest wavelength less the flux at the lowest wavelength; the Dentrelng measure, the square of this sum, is 28.6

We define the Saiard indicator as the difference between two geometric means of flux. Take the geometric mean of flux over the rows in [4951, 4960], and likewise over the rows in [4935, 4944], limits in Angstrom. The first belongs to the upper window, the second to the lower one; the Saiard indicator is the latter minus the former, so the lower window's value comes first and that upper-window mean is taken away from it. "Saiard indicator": 0.6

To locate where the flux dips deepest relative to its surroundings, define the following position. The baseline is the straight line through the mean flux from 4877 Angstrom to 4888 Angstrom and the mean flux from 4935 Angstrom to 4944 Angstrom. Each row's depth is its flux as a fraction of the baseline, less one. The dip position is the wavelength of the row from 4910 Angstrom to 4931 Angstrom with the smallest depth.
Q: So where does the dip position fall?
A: 4918.32 Angstrom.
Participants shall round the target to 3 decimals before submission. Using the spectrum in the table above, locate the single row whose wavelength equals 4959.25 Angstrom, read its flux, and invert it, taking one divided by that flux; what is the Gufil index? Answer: 0.160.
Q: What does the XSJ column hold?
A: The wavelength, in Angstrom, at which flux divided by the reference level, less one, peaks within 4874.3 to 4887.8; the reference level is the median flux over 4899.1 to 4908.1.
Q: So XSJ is 4886.71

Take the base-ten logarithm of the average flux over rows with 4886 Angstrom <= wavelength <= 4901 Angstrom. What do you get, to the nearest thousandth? 0.830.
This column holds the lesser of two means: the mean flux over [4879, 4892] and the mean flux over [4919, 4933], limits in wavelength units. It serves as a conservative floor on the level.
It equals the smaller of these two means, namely 6.50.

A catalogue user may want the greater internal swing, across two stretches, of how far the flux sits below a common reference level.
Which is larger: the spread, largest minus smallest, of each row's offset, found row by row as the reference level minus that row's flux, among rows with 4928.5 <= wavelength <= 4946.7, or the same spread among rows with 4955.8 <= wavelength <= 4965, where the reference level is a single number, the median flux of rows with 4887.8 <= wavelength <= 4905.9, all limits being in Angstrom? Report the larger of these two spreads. 1.3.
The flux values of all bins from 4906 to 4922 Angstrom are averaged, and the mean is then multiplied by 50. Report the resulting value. 316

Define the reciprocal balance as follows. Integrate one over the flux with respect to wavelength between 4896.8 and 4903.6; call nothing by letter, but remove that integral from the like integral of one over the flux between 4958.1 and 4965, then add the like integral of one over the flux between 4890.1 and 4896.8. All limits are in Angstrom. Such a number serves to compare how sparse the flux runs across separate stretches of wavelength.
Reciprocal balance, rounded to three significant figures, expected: 1.06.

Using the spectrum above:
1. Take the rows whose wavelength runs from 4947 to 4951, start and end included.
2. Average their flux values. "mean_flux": 6.21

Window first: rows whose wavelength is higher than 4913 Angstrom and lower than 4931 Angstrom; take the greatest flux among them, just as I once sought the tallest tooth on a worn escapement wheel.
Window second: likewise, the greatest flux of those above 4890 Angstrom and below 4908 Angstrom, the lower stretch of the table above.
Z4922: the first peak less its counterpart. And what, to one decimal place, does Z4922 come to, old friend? 0.3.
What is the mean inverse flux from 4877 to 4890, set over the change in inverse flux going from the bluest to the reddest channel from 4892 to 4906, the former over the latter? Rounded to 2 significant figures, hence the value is -11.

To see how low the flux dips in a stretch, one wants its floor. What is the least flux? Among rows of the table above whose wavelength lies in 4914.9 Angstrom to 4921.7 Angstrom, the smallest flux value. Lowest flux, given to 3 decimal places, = 5.854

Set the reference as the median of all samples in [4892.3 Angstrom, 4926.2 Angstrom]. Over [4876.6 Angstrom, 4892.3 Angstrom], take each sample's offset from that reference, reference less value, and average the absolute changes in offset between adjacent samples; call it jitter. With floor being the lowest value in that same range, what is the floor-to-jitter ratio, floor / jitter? 17.0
